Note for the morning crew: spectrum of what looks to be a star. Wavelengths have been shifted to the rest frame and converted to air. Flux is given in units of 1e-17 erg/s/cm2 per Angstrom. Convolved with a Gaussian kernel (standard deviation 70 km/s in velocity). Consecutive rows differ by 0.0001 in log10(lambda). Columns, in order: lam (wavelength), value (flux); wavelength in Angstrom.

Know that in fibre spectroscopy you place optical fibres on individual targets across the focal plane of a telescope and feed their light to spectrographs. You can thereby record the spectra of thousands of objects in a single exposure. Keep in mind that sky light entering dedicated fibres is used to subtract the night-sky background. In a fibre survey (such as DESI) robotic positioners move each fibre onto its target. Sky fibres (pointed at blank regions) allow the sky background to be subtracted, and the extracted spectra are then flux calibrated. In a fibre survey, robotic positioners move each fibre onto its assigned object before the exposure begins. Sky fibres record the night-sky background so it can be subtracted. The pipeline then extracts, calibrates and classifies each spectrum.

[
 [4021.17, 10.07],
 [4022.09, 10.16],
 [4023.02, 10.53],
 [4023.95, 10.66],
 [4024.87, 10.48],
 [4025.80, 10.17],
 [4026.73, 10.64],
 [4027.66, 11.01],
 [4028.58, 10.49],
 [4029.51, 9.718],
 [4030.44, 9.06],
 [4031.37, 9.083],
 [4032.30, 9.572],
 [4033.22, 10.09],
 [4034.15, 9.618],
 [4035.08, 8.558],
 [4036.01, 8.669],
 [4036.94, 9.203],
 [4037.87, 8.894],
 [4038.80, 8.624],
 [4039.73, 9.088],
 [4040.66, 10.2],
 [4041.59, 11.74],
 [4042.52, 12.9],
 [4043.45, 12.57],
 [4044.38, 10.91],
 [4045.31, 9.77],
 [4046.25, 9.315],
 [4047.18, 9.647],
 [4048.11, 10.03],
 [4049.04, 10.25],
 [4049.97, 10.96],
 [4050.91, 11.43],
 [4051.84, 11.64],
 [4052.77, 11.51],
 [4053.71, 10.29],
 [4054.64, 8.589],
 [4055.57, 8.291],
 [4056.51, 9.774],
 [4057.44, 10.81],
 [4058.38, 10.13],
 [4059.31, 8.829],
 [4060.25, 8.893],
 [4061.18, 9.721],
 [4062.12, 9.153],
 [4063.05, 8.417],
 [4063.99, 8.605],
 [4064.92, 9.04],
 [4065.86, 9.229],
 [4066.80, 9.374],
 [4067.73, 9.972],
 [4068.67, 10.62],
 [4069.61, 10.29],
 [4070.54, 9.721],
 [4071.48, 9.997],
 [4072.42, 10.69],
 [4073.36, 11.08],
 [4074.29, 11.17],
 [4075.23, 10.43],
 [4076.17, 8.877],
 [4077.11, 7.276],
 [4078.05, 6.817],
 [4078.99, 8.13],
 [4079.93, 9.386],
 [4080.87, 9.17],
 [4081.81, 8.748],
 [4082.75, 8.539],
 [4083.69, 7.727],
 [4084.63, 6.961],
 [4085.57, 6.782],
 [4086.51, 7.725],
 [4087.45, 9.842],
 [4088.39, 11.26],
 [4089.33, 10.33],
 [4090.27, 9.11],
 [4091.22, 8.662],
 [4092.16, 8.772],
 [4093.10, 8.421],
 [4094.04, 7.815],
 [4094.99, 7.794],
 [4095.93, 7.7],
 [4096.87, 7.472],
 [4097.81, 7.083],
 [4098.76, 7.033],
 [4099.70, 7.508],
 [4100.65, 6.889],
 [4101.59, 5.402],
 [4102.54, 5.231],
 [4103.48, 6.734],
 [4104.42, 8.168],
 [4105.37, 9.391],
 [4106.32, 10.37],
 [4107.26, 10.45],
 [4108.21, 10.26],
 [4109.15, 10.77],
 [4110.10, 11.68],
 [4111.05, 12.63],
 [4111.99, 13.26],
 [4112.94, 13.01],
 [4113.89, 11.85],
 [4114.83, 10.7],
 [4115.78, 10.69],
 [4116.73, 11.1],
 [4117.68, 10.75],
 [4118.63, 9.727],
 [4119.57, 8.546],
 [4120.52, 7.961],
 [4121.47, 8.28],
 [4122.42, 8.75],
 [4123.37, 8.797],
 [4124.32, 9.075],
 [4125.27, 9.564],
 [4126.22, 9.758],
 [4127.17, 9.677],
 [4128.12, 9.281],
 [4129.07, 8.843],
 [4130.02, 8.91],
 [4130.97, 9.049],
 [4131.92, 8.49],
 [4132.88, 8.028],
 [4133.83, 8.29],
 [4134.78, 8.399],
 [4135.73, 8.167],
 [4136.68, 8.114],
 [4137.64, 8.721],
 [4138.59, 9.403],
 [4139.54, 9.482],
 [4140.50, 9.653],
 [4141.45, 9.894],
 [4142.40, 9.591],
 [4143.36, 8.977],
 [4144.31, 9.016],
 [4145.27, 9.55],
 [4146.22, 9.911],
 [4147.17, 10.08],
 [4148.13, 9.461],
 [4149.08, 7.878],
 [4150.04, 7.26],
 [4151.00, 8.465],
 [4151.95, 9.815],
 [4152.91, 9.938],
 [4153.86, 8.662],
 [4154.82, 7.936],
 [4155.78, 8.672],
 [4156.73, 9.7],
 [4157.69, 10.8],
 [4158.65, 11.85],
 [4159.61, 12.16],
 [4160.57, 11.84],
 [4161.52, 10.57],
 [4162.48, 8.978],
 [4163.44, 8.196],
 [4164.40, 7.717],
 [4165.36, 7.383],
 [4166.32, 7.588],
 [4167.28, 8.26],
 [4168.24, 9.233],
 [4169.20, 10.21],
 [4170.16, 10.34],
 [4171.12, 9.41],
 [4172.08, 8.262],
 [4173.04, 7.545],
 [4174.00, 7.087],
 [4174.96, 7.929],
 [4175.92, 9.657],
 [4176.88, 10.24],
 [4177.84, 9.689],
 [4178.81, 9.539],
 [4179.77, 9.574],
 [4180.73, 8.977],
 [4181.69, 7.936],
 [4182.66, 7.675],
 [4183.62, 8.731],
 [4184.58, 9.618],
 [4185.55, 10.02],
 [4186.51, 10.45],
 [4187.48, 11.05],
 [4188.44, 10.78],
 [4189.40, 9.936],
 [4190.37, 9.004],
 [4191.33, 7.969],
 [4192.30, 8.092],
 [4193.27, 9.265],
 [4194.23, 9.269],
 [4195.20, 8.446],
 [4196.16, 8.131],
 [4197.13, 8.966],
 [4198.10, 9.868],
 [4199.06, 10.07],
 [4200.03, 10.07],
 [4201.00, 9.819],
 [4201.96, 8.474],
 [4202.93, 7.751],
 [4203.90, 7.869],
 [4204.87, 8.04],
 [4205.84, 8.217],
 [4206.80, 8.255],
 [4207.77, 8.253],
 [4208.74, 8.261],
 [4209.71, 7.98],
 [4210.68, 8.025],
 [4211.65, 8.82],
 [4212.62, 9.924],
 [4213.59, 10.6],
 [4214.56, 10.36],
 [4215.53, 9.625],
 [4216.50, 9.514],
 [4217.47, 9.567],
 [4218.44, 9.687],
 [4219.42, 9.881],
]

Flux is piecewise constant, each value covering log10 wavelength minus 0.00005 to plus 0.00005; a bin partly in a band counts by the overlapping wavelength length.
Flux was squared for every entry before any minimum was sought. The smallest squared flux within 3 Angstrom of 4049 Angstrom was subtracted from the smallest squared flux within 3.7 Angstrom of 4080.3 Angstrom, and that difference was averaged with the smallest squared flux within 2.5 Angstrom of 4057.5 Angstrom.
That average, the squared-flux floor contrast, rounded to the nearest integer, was 14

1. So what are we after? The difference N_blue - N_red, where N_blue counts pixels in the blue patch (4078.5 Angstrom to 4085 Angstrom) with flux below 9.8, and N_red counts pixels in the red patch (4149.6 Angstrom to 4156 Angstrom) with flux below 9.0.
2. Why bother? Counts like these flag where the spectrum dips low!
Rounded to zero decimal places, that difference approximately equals 2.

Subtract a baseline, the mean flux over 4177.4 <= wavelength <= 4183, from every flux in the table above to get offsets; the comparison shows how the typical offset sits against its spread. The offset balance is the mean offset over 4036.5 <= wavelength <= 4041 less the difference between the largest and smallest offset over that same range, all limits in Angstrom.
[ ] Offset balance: -1.3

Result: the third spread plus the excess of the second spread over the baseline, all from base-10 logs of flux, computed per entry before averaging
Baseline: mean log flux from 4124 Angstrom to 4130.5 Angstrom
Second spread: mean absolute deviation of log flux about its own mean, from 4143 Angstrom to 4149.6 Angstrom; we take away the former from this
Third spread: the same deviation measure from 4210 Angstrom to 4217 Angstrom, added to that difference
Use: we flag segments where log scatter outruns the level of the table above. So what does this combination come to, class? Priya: -0.91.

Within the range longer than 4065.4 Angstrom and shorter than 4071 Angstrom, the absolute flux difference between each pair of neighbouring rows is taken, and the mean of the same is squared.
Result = 0.21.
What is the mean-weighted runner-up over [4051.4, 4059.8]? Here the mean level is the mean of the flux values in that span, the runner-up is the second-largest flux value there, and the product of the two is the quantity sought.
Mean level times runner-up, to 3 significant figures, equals 115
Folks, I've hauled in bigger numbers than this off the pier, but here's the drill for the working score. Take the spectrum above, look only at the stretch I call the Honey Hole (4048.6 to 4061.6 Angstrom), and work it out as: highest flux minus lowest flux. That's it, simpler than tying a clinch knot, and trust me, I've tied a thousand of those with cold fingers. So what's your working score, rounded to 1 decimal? 3.3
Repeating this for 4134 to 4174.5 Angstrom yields 5.1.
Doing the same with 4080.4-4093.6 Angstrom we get 4.5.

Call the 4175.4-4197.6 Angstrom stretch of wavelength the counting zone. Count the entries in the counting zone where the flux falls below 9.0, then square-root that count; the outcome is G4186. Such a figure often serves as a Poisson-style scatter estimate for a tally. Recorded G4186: 3.00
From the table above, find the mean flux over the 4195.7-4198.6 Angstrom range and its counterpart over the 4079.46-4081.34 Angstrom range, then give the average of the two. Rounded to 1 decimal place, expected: 9.1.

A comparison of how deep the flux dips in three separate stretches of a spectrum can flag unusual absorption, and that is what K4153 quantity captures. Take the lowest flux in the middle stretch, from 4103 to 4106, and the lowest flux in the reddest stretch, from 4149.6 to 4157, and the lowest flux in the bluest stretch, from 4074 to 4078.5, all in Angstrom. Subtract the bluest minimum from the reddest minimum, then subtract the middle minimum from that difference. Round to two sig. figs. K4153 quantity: -6.3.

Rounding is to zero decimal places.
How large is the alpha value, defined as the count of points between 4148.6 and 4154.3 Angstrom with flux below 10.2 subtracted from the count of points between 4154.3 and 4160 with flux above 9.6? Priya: -2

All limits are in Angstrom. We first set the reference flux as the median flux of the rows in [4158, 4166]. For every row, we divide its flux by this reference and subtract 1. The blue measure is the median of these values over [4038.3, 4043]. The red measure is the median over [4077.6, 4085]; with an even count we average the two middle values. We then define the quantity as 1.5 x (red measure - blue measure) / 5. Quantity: -0.057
